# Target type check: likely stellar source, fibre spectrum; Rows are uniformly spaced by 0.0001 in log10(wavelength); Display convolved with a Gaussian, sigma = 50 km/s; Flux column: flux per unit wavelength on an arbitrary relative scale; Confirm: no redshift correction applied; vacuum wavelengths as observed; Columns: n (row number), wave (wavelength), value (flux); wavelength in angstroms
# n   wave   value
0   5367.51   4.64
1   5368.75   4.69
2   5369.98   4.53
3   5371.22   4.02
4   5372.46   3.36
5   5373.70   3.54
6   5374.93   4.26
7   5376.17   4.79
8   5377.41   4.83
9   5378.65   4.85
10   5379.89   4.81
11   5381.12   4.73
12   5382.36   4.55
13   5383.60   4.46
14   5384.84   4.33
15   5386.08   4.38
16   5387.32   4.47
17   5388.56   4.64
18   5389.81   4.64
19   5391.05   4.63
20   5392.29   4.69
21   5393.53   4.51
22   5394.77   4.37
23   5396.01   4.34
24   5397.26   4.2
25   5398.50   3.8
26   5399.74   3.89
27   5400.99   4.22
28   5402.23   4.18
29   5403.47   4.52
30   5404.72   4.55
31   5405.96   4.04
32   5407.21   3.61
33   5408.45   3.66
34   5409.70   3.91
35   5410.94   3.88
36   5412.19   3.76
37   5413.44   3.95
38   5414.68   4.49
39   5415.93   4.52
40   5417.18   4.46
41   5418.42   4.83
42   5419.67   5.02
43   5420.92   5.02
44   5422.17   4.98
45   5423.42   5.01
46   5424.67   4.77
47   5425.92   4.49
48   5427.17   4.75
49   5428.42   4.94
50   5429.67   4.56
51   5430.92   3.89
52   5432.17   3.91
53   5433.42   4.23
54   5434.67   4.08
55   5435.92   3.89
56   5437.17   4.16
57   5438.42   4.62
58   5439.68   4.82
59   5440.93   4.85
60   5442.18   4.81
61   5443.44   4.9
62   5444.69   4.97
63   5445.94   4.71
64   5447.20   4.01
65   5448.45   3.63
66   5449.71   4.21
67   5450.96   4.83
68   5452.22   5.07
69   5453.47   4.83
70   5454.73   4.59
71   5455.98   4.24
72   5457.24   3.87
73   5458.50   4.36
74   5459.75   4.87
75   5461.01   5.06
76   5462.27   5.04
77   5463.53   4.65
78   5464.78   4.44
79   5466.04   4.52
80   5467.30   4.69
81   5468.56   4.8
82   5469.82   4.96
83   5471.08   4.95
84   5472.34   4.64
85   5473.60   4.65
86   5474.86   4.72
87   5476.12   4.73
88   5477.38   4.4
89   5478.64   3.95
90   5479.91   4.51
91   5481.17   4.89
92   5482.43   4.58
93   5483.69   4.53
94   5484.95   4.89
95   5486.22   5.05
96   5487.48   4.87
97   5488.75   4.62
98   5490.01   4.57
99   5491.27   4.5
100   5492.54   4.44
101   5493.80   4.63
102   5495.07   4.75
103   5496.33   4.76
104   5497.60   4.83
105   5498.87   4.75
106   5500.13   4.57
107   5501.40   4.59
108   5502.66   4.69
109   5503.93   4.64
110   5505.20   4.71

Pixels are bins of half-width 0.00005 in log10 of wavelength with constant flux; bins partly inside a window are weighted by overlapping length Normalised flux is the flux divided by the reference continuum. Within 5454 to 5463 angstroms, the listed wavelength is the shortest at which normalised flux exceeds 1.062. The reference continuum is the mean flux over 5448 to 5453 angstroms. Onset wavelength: 5459.75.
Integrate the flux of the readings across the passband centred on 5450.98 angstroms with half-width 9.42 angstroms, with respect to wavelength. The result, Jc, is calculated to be 85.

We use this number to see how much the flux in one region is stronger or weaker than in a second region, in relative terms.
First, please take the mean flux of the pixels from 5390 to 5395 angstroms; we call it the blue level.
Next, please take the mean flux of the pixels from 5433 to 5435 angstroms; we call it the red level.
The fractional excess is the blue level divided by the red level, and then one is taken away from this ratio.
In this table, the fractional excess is 0.10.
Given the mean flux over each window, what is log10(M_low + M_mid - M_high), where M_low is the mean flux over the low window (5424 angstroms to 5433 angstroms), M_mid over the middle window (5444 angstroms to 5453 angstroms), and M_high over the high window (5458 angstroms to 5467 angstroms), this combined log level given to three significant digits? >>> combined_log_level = 0.629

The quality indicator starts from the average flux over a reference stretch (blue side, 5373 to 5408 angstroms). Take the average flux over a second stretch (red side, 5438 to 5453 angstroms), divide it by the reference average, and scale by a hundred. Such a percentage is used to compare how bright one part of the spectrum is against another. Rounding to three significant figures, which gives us 105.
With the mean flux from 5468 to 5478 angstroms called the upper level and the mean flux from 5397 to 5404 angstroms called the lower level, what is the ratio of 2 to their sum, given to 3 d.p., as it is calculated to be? 0.226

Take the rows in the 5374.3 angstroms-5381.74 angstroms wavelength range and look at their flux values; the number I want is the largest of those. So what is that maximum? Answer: 4.85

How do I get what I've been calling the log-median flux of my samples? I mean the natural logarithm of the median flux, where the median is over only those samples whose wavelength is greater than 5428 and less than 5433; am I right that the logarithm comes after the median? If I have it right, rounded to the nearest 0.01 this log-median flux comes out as 1.44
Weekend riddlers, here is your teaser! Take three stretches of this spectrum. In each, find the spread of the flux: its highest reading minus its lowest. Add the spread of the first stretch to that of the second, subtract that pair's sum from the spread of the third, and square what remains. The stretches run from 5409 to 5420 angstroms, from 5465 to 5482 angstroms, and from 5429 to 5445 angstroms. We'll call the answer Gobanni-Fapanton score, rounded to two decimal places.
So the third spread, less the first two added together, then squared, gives 1.42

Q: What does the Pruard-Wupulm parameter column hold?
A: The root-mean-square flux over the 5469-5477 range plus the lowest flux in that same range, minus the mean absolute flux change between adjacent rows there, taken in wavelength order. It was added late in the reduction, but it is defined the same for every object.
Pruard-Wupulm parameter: 9.3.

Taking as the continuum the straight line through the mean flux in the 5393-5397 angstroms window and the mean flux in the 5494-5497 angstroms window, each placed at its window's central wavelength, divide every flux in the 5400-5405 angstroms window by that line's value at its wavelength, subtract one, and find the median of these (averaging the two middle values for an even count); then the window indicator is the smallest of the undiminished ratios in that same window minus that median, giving 0.957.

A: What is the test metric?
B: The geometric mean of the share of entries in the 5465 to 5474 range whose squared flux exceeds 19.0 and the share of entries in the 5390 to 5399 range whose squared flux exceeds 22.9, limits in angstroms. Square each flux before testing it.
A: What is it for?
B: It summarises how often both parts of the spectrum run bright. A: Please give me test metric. 0.0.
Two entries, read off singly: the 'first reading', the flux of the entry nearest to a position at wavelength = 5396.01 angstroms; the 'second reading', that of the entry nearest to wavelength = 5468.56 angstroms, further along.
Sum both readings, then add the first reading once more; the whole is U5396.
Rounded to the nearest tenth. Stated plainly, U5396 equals 13.5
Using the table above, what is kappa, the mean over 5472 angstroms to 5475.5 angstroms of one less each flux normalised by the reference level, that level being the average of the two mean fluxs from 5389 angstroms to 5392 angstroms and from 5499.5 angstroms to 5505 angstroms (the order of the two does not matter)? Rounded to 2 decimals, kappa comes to -0.01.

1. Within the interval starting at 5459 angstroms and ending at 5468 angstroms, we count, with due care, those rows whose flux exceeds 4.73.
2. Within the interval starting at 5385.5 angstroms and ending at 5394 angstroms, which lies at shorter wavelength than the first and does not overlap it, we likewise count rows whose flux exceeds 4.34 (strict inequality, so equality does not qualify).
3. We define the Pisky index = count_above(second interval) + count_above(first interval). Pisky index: 10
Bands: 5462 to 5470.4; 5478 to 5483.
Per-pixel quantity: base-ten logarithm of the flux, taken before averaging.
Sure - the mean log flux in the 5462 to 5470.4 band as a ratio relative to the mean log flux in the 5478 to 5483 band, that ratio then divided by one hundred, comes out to 0.0104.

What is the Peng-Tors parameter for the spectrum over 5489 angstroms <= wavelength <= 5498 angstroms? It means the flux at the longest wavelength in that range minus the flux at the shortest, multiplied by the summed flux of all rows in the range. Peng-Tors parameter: 8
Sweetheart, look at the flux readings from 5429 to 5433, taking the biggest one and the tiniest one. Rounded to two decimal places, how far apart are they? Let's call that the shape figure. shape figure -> 0.67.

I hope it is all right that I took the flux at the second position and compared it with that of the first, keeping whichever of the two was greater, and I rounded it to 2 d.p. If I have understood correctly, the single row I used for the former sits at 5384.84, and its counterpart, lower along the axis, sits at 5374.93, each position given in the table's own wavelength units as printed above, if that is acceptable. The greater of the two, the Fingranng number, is 4.33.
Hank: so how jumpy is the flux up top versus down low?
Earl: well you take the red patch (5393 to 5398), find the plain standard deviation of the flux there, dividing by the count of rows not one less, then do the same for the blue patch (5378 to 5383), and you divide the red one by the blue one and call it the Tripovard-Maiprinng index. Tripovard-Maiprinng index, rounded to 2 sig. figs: 0.96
